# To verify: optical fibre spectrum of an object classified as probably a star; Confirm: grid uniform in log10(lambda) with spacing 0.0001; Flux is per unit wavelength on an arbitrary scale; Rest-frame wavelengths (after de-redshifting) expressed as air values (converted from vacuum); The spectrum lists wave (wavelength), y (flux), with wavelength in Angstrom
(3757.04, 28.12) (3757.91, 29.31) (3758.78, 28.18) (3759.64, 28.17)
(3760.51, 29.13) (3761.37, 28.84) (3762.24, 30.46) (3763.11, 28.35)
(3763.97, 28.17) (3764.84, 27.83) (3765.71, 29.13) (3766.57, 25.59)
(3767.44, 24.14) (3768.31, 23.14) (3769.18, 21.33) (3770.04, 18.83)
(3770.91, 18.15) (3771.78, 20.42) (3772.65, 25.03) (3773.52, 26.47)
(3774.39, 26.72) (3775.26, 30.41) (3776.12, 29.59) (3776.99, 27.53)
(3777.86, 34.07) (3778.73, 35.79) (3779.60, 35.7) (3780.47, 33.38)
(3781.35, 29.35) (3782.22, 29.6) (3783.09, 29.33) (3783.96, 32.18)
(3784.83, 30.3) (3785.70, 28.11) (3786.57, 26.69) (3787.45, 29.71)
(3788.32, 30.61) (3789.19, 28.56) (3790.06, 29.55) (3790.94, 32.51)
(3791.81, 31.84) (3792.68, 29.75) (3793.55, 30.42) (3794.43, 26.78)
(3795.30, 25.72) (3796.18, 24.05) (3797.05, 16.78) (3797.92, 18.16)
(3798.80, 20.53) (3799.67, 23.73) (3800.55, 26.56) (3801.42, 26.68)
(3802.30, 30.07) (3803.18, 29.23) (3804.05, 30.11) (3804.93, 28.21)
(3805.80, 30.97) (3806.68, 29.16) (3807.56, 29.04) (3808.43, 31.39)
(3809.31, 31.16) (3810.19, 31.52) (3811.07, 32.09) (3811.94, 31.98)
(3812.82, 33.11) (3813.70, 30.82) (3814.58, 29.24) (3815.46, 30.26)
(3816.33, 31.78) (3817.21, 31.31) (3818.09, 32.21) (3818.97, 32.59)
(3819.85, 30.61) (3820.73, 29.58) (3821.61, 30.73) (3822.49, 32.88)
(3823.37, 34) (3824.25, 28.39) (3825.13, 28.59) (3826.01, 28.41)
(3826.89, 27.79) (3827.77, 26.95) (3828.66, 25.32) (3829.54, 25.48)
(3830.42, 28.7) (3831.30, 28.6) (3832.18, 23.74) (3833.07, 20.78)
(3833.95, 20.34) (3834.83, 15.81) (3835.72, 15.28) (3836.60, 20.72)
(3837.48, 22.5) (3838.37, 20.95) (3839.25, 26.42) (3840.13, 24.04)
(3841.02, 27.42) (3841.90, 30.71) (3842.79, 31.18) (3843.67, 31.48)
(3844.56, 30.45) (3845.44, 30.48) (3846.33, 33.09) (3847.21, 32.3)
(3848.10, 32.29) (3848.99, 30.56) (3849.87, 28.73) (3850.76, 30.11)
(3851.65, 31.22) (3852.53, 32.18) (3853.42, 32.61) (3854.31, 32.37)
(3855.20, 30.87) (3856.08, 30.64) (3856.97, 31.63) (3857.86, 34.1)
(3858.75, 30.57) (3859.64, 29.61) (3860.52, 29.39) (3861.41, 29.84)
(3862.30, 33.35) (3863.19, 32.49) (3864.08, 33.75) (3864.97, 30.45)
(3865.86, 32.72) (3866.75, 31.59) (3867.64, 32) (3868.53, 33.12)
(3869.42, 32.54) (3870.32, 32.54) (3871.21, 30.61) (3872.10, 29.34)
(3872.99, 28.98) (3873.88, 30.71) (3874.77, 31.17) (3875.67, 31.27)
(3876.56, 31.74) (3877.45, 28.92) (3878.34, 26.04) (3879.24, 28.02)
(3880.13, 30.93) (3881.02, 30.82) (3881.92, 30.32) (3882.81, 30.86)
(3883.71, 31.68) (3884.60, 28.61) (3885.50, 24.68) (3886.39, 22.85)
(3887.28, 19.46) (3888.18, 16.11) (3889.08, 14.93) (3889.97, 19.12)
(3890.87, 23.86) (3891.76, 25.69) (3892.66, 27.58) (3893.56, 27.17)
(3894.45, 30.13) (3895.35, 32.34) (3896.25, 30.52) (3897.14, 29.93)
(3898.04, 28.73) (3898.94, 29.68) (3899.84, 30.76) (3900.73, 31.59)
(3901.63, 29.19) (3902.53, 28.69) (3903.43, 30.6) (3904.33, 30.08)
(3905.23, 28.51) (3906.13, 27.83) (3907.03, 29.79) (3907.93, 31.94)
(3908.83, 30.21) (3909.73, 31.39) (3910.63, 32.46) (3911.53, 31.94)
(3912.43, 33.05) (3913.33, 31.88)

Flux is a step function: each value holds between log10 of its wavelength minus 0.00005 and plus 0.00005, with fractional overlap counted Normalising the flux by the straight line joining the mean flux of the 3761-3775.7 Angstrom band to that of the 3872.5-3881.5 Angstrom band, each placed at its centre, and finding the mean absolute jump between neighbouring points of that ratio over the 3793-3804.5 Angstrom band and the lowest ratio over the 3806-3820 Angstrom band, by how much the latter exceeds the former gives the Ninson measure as 1.0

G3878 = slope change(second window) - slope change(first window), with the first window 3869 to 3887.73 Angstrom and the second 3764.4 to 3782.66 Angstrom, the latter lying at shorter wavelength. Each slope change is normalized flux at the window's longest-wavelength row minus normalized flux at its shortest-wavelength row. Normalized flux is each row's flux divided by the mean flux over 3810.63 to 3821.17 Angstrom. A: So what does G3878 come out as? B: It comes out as 0.5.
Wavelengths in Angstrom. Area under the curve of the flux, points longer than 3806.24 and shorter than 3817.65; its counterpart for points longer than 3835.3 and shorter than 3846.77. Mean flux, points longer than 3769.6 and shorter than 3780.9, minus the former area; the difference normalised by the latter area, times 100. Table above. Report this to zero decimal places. -107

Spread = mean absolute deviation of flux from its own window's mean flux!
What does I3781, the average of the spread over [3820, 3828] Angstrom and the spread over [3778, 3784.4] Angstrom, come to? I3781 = 2.13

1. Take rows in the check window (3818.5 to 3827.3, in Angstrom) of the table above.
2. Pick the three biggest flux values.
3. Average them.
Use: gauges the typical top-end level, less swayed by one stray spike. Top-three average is 33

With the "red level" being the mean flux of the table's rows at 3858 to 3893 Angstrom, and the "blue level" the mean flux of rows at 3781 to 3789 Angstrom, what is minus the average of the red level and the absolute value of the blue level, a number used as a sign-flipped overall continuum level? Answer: -29.1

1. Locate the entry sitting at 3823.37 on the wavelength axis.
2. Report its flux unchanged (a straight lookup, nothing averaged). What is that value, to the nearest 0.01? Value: 34.00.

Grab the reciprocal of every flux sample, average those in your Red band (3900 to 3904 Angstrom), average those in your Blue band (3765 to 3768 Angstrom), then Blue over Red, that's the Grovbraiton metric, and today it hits 1.15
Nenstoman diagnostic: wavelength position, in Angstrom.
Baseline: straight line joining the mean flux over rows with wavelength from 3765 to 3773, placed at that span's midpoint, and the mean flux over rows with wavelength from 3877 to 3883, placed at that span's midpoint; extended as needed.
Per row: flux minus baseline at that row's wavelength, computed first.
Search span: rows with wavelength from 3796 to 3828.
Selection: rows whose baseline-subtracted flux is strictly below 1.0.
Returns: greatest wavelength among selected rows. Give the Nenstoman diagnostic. 3827.77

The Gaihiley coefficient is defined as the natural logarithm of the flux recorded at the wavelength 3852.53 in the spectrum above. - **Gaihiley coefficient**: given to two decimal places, 3.47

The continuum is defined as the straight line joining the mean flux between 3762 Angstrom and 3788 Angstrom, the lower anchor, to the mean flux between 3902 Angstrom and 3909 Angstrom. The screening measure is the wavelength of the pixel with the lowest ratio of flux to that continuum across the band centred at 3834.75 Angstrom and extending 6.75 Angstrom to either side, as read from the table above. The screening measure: 3835.72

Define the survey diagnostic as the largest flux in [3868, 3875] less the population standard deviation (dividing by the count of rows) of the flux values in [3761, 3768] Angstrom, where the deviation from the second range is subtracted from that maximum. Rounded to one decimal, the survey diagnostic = 31.2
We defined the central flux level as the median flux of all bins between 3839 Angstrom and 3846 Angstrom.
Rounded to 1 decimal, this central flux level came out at 30.5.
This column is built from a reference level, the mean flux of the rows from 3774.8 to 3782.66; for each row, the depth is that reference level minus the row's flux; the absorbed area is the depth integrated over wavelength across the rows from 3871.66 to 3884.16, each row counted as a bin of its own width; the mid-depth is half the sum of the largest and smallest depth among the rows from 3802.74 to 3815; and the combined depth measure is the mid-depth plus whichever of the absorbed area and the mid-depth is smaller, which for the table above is 2.1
